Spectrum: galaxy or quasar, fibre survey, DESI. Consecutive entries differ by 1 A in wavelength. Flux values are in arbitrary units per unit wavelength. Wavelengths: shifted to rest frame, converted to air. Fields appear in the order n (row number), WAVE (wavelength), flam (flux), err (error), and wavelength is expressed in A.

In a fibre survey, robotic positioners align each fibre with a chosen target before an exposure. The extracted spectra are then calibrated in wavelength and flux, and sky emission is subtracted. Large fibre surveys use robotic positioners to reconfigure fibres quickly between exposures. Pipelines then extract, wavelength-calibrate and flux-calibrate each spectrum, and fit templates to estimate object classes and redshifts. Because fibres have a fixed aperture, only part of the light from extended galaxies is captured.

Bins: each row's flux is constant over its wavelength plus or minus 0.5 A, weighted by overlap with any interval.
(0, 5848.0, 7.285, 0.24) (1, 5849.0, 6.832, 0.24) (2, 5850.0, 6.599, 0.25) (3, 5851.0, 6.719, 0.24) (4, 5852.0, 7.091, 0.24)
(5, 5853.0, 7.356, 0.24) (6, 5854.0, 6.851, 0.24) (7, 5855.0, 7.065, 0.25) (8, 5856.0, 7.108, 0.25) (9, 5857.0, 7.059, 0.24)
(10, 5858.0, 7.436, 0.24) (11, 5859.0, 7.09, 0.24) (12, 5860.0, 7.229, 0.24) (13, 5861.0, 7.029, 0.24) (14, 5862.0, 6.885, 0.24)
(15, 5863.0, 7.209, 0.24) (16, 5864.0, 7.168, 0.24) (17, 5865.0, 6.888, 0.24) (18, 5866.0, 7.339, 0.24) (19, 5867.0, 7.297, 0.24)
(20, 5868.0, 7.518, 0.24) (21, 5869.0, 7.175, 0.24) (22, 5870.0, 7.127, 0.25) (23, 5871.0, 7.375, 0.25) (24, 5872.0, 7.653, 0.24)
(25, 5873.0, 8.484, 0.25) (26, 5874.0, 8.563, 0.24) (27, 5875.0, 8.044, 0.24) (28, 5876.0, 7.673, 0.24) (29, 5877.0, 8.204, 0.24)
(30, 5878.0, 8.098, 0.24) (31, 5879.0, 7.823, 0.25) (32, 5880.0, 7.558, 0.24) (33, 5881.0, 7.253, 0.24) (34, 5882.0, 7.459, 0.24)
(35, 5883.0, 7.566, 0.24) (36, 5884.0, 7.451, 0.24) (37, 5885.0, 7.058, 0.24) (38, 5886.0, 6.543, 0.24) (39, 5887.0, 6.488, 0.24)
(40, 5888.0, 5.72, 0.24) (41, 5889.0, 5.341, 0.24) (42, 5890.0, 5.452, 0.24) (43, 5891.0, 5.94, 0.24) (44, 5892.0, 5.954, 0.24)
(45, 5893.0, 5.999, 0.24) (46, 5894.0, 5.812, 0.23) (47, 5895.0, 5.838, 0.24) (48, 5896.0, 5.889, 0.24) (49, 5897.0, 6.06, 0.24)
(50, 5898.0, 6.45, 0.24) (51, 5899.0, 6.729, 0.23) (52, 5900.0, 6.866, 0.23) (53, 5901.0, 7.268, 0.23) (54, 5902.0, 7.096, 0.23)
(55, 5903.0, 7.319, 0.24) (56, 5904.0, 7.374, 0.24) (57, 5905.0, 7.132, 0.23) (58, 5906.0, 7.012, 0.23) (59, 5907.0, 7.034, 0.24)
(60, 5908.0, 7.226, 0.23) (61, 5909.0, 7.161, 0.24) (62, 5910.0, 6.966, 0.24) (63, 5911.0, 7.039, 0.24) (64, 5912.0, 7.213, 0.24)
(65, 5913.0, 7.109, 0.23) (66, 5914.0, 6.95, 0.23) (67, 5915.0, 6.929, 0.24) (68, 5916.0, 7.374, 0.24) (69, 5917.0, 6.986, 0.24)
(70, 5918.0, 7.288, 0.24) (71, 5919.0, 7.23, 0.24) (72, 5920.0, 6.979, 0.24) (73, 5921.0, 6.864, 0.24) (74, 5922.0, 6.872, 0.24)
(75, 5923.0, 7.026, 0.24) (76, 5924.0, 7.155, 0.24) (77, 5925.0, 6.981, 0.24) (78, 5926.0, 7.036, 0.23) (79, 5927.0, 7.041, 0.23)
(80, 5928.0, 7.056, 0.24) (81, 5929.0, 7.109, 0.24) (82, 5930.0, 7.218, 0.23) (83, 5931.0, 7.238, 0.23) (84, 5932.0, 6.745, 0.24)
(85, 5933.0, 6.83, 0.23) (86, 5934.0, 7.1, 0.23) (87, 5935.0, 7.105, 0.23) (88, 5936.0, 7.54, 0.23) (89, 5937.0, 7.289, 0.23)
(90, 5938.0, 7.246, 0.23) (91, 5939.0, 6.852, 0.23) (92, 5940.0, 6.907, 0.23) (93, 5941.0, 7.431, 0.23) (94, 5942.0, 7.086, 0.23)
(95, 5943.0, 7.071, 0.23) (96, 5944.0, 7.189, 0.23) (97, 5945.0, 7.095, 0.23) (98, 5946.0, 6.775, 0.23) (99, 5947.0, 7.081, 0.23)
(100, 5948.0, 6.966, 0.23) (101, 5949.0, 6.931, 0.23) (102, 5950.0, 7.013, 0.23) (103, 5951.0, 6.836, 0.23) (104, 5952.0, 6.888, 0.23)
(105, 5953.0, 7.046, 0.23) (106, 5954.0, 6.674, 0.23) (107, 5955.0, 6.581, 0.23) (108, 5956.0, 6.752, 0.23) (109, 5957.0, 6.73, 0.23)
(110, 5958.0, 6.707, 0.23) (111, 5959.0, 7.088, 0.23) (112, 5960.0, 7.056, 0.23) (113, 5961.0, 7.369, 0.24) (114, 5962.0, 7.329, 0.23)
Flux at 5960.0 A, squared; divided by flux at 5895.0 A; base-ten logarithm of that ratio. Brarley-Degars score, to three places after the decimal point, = 0.931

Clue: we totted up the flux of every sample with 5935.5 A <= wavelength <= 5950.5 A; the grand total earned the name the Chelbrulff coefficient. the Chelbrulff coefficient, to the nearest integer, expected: 106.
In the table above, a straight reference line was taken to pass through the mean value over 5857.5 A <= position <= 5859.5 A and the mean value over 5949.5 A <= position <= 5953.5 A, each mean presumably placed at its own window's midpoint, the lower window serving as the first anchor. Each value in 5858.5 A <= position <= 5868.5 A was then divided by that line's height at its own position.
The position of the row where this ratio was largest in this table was 5868.0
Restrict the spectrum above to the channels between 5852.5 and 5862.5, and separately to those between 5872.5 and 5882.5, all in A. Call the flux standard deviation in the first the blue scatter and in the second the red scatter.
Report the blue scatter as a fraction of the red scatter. 0.42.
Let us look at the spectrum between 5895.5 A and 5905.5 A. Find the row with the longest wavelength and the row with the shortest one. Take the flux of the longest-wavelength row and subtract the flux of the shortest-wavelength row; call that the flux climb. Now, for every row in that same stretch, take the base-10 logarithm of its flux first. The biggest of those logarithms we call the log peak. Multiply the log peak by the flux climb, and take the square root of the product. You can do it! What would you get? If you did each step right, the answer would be 1.0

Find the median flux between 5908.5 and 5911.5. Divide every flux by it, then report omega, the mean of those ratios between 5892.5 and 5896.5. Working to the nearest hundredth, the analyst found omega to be 0.84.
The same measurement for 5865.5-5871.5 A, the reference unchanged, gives 1.04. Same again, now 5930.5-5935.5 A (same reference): 0.99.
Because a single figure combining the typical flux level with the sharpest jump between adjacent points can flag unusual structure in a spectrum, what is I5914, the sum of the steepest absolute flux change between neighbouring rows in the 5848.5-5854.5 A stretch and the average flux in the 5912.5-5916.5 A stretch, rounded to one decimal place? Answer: 7.6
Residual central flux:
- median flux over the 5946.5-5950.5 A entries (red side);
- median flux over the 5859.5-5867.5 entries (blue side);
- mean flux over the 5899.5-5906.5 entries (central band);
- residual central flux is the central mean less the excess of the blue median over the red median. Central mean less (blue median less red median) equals 6.95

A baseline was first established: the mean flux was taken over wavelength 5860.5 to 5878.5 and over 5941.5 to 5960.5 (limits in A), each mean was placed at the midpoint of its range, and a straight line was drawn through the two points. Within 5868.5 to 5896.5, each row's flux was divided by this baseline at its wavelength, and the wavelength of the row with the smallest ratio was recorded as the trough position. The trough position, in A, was 5889.0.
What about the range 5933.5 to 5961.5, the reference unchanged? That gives 5955.0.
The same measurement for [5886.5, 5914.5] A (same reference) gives 5889.0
